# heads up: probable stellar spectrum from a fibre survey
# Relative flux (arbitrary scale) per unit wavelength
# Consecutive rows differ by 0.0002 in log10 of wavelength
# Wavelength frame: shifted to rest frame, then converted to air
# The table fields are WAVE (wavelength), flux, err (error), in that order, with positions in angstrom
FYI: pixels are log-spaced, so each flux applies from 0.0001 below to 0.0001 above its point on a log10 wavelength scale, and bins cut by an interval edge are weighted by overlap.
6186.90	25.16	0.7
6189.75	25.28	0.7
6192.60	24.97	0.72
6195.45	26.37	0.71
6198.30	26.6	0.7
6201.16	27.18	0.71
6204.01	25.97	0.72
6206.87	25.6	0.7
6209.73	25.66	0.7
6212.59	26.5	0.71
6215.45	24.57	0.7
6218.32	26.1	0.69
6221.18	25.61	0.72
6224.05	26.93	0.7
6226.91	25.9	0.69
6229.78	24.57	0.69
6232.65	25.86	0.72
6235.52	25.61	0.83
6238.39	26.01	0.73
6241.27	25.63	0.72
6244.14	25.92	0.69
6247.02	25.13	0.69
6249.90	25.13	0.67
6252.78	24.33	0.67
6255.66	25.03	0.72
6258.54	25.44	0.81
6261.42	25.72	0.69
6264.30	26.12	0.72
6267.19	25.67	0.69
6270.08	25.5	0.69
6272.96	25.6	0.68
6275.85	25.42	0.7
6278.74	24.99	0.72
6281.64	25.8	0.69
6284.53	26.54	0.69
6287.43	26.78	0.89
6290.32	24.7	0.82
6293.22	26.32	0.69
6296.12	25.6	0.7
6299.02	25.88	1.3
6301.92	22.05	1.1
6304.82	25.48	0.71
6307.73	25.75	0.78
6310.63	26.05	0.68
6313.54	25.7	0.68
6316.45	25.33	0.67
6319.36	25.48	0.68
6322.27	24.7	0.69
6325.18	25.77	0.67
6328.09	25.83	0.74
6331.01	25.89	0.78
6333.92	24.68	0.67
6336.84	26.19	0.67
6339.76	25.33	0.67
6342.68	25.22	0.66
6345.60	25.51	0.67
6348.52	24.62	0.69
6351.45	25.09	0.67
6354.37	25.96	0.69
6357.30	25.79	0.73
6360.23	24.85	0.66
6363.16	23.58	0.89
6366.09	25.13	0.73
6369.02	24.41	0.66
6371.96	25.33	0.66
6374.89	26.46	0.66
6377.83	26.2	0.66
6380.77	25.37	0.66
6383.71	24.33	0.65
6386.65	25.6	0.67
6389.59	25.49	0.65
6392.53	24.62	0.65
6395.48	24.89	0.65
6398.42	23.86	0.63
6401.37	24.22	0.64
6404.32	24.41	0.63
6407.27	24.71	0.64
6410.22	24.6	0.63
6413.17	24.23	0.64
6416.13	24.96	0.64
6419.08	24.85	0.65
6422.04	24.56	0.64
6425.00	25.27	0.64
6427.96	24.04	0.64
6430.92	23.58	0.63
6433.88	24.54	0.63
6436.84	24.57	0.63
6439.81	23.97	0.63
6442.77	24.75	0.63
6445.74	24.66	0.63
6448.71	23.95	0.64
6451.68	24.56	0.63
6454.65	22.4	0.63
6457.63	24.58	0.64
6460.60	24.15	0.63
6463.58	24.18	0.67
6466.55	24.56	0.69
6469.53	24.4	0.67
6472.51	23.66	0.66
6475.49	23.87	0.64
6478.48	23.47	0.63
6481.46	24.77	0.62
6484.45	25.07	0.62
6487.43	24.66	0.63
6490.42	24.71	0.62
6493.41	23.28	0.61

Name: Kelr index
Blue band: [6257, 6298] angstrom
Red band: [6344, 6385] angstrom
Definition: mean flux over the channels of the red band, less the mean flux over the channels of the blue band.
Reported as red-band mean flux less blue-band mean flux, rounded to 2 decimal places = -0.54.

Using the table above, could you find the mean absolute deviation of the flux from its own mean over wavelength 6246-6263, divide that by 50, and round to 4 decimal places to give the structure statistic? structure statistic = 0.0060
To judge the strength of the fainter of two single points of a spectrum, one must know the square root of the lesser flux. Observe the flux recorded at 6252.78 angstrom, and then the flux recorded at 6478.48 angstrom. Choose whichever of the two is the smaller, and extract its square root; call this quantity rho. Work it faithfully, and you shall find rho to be 4.84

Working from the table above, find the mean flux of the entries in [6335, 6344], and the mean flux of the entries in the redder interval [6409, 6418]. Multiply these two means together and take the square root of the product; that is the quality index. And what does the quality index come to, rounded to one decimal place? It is 25.1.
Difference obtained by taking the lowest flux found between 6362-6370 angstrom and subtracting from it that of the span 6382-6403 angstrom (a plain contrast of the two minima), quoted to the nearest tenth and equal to -0.3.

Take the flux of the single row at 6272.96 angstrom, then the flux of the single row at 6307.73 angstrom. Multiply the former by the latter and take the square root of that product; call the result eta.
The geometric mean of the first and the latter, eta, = 25.7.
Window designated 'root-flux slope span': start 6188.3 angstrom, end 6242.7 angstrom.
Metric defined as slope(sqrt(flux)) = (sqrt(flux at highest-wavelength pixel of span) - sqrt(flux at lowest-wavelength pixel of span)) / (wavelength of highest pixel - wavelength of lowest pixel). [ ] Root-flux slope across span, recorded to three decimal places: 0.001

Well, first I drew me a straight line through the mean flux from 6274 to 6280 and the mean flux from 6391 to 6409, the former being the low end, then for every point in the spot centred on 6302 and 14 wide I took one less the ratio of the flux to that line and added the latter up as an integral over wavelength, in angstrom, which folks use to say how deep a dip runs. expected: 0.1 angstrom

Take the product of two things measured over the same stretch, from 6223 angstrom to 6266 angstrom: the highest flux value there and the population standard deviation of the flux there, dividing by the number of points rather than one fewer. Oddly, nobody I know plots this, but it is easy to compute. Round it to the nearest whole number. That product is 17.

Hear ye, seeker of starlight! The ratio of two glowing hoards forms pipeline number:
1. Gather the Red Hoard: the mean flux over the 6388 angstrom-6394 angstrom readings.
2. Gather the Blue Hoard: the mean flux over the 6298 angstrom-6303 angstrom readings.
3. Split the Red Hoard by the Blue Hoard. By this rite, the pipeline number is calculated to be 1.05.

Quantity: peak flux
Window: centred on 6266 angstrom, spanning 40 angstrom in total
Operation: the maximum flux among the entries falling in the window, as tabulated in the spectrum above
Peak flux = 26.54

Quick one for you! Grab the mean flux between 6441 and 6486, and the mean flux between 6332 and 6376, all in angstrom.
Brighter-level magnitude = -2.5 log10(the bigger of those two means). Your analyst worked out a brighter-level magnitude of -3.50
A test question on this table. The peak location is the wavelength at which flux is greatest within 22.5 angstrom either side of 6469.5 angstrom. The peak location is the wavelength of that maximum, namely 6484.45 angstrom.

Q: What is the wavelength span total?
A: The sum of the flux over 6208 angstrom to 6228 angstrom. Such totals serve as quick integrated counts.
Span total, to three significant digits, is 181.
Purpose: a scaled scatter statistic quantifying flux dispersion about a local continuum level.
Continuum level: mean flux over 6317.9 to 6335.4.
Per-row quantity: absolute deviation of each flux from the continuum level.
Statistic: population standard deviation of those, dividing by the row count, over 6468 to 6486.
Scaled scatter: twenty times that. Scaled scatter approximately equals 12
